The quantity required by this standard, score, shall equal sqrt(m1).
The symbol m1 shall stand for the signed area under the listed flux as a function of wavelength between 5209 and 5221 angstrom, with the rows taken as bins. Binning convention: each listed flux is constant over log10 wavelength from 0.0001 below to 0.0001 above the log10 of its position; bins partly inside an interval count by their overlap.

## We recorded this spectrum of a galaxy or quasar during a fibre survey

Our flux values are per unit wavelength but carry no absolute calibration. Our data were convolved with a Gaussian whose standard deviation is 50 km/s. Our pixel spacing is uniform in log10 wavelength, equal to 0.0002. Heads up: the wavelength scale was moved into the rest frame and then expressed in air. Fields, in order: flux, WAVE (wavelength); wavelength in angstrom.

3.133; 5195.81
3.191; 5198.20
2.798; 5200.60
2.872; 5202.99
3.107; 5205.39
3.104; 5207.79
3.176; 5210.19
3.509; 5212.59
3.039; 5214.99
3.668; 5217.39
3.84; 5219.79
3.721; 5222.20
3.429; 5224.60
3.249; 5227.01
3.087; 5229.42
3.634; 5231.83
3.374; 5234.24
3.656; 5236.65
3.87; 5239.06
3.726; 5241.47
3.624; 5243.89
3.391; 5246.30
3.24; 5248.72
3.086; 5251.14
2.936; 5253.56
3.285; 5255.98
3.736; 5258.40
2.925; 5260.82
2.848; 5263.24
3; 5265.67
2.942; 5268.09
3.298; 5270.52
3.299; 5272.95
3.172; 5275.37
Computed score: 6.4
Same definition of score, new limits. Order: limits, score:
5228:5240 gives 6.5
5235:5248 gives 6.9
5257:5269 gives 6.1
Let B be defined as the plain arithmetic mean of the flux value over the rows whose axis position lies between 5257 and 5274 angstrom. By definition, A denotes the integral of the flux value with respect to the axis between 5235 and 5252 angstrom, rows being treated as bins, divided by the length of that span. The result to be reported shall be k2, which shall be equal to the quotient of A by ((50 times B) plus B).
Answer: 0.0219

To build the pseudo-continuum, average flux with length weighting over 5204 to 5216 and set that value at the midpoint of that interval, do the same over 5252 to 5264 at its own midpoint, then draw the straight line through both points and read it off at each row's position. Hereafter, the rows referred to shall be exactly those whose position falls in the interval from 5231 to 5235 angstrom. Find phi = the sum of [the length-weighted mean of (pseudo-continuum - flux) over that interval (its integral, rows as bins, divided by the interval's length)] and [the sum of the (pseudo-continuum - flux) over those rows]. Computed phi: -1.0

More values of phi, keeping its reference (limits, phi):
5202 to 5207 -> 0.6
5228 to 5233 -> -0.6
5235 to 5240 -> -1.7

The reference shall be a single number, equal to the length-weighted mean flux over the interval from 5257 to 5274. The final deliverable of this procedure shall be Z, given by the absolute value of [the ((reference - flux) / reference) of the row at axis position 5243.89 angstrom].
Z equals 0.15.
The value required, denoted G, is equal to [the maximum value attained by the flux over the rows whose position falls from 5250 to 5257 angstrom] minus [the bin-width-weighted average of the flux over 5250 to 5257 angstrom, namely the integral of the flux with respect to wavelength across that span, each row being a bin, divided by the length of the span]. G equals 0.19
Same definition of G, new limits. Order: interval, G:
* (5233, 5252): 0.37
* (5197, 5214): 0.40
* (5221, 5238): 0.27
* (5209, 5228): 0.38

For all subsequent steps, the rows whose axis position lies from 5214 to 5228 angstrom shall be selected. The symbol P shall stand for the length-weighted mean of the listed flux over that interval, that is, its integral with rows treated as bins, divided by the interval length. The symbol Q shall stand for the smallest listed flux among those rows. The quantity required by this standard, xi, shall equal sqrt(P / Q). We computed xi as 1.073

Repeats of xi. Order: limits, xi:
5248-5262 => 1.046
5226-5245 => 1.069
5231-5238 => 1.027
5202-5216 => 1.045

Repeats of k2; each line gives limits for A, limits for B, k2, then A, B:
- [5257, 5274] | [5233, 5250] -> 0.0174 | 3.15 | 3.55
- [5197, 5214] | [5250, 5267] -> 0.0195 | 3.11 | 3.12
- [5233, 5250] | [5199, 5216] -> 0.0226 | 3.55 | 3.09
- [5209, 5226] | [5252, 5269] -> 0.0220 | 3.48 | 3.10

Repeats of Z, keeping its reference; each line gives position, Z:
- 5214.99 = 0.04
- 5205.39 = 0.01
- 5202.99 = 0.09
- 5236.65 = 0.16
